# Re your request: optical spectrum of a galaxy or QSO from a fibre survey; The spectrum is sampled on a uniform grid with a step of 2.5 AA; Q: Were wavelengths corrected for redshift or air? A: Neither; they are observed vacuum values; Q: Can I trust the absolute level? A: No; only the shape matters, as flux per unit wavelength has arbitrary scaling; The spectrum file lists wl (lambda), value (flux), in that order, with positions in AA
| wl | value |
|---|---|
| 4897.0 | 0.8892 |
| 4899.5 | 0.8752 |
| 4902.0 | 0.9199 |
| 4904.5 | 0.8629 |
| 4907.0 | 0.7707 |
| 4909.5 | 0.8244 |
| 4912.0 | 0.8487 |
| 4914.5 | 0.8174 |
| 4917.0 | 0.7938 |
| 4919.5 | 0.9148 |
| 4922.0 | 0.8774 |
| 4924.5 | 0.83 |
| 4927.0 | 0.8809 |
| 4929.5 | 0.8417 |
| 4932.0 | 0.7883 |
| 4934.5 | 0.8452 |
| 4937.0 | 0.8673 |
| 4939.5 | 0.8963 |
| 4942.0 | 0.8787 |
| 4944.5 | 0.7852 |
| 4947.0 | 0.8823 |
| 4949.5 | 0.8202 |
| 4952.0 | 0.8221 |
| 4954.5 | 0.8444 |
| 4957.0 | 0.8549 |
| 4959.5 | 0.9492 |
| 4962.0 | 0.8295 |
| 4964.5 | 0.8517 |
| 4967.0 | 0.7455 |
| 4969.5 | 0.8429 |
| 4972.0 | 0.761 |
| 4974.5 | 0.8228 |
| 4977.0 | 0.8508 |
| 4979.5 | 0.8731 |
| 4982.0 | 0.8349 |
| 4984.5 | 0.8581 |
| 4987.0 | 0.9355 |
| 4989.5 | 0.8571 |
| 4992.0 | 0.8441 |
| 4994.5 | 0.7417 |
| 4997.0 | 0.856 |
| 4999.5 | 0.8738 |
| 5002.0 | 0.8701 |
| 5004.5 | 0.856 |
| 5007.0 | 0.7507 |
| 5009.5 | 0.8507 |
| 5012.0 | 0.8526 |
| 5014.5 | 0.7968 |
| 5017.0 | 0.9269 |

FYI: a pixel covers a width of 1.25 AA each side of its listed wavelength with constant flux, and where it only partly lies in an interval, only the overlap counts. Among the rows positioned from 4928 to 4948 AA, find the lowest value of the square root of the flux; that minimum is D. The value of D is 0.886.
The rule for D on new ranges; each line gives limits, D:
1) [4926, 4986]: 0.863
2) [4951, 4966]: 0.907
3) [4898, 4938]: 0.878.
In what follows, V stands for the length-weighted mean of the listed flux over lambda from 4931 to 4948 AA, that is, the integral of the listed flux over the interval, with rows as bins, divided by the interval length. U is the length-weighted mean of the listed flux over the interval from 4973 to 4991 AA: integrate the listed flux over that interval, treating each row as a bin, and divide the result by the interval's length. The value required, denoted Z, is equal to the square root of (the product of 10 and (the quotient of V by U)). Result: 3.143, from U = 0.860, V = 0.849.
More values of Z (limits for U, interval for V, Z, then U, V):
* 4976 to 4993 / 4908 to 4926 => 3.122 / 0.865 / 0.843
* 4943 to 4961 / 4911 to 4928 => 3.163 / 0.851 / 0.851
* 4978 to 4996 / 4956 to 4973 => 3.134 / 0.849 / 0.834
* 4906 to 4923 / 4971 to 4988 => 3.186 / 0.836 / 0.848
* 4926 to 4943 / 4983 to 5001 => 3.155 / 0.856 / 0.852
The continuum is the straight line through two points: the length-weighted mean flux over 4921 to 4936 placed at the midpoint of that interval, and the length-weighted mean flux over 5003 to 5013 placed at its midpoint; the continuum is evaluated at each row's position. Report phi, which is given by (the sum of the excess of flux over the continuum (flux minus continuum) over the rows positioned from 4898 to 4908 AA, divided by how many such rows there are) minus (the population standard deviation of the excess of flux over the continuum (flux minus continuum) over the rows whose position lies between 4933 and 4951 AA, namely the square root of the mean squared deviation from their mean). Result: -0.028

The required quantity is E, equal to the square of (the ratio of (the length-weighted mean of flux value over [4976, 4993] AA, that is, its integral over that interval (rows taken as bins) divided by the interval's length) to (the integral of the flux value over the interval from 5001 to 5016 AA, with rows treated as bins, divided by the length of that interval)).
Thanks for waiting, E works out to 1.09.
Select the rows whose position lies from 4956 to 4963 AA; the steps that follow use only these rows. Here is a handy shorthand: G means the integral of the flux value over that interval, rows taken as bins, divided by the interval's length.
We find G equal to 0.880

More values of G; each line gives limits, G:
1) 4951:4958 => 0.841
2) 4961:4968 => 0.810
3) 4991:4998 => 0.811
